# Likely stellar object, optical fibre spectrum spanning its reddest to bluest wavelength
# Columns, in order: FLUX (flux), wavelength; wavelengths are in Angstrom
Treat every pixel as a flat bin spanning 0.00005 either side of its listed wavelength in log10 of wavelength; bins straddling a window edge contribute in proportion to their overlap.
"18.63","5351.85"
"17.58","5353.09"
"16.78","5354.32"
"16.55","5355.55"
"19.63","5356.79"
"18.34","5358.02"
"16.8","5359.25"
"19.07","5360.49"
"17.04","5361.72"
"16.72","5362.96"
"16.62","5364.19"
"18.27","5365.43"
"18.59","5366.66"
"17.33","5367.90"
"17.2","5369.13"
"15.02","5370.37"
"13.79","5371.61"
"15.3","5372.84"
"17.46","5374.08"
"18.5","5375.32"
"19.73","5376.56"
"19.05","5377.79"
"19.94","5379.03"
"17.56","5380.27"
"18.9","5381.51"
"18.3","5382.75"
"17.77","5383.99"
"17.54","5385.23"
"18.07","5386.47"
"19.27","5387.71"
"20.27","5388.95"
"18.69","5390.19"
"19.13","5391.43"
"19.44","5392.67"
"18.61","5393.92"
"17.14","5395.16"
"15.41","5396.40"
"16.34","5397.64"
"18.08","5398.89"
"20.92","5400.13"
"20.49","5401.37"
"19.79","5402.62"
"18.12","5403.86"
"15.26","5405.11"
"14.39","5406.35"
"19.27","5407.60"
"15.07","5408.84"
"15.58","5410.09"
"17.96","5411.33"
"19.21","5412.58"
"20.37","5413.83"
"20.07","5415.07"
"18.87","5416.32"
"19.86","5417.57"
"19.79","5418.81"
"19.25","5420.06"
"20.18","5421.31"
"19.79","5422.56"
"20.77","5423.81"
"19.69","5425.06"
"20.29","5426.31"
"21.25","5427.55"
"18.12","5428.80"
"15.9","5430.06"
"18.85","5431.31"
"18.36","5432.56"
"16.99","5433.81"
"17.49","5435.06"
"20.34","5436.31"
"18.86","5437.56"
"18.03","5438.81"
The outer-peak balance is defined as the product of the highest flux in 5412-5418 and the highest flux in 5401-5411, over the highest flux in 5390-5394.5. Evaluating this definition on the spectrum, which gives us 21.5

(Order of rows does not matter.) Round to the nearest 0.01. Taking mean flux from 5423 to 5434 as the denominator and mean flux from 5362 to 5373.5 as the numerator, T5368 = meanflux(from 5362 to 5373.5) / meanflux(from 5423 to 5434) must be 0.87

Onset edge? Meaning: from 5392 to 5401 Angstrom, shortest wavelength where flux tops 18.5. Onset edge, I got 5392.67 Angstrom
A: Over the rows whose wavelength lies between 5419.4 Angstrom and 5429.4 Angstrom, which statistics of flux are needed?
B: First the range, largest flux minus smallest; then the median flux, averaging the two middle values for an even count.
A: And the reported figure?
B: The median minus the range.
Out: 16.9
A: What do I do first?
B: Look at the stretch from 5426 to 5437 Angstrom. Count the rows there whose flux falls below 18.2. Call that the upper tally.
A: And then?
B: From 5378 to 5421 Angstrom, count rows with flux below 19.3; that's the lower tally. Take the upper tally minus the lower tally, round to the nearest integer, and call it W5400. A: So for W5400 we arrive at -20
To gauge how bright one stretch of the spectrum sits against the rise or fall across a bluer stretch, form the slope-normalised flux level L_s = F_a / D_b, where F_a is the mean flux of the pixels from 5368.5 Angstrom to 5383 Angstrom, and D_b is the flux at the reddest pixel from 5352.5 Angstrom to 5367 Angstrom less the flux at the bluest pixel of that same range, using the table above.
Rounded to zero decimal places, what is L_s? 17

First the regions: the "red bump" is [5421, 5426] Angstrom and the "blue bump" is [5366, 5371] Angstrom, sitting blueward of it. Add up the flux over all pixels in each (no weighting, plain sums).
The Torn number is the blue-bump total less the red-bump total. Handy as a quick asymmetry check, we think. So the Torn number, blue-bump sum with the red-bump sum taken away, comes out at -12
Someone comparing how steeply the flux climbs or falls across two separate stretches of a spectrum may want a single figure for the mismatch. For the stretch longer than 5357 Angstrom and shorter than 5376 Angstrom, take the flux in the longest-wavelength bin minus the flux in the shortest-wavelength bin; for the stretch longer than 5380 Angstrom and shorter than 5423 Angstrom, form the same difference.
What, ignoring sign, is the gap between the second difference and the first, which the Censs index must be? 2.1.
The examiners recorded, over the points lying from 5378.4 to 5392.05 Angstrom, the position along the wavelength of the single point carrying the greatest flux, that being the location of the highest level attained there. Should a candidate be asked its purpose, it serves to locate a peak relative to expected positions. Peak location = 5388.95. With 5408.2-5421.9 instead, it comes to 5413.83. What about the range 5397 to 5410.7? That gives 5400.13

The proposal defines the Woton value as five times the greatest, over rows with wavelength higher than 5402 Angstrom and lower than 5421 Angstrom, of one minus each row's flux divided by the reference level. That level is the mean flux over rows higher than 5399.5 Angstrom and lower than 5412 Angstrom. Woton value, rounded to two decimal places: 0.93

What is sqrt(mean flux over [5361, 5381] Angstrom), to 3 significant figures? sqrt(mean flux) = 4.17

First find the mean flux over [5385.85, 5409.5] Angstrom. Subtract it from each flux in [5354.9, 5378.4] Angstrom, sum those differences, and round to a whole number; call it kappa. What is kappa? -13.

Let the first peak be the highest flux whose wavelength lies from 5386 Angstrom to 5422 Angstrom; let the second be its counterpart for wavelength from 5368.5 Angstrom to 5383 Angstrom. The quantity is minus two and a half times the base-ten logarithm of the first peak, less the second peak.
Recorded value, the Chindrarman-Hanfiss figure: -23.2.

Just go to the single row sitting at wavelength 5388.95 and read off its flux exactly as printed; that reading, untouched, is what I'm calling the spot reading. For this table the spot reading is 20.27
